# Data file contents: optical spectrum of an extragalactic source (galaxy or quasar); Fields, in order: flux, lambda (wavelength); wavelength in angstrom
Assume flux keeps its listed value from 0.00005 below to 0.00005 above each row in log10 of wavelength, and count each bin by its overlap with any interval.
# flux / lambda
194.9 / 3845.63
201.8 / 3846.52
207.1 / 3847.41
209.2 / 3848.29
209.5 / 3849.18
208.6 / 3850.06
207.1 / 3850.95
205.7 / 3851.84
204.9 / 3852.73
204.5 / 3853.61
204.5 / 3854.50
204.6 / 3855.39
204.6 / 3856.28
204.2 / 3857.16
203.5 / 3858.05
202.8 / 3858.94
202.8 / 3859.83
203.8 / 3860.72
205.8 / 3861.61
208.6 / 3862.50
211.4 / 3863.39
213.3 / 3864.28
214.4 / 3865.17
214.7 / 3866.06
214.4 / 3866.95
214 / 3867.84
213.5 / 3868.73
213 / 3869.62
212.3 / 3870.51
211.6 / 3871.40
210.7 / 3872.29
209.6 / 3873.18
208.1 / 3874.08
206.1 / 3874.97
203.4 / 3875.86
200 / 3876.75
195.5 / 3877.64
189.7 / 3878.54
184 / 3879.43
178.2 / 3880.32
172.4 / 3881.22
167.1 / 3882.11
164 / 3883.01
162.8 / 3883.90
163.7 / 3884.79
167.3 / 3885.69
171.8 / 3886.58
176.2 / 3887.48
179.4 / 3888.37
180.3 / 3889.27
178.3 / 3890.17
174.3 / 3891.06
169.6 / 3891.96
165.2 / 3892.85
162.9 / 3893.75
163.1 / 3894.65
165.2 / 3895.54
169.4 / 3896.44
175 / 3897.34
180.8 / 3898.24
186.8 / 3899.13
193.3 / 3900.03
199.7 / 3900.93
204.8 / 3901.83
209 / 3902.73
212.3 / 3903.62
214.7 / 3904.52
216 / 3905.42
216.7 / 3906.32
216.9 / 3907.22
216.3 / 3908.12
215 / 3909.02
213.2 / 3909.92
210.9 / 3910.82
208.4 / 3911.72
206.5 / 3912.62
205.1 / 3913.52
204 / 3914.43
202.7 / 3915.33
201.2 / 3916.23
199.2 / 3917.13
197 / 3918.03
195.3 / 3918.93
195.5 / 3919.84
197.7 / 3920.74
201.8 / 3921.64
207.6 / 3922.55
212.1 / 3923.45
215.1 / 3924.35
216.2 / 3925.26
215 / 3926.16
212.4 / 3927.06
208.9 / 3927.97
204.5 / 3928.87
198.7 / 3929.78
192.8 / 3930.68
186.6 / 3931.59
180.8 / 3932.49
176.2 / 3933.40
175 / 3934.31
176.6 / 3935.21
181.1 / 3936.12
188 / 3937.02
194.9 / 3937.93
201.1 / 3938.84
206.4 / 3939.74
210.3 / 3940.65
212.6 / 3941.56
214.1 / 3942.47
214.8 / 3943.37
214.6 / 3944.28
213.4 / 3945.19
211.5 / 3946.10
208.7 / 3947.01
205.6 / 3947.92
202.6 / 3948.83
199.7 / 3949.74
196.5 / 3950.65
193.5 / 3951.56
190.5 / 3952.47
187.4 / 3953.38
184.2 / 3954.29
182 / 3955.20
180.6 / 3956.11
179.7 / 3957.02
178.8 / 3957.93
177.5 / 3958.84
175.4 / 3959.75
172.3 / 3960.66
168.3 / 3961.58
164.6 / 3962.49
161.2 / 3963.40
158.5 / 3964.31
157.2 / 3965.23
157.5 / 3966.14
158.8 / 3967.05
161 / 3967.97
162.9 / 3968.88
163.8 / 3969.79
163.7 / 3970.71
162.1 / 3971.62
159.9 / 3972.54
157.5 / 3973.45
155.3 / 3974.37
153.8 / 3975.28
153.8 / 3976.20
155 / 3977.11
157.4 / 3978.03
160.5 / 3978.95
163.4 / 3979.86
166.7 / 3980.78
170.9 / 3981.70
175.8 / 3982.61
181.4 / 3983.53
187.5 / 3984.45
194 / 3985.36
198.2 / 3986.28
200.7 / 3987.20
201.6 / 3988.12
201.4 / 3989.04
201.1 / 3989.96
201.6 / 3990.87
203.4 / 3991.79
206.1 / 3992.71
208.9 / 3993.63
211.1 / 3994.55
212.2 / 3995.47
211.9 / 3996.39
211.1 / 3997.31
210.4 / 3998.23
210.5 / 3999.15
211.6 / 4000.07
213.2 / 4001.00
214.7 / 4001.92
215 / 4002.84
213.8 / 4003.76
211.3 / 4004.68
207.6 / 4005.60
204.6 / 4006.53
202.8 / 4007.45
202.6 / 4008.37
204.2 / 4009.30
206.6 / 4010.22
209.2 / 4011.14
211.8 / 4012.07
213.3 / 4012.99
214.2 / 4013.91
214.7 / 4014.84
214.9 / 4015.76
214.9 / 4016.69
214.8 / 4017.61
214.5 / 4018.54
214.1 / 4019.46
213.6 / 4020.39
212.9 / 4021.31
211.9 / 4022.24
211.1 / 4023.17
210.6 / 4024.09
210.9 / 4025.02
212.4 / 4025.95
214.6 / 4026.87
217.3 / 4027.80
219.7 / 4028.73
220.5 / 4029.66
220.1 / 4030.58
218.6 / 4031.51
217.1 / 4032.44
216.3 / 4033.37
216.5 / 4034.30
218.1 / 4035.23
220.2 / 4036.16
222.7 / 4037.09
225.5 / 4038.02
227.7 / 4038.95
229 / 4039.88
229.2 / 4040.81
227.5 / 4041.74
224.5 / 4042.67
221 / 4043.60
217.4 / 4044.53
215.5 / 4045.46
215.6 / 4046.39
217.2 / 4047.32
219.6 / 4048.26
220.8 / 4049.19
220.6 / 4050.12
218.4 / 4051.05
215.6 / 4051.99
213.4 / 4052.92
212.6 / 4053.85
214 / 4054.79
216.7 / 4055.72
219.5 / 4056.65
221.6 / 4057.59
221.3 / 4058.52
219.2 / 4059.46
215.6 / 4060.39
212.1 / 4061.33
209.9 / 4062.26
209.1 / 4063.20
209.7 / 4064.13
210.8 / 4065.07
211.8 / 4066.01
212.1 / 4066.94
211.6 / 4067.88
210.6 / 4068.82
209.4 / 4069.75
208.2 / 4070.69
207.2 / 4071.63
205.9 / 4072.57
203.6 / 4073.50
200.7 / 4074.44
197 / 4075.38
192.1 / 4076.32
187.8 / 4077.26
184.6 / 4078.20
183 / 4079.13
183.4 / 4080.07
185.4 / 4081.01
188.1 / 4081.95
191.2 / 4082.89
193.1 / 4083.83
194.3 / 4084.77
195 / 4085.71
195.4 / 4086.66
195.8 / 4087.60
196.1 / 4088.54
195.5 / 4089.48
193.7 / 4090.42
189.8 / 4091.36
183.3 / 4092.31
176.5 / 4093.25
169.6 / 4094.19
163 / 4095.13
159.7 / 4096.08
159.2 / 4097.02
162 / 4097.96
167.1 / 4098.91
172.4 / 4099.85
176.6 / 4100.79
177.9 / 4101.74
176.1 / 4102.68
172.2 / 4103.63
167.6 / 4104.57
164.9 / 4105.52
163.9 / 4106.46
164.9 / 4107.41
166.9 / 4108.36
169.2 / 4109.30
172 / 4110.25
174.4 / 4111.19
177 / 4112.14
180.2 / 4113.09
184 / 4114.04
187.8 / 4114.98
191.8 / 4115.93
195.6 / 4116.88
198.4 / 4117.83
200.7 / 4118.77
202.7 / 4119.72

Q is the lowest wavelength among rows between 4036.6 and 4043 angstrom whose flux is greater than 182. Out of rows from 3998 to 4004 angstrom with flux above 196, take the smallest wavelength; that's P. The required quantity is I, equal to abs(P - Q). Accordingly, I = 38.9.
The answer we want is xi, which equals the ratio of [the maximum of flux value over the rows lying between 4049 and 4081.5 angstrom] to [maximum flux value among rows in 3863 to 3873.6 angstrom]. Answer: 1.03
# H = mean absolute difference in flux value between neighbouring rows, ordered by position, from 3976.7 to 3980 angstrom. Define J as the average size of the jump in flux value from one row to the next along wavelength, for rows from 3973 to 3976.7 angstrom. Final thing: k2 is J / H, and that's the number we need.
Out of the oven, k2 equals 0.44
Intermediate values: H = 2.8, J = 1.2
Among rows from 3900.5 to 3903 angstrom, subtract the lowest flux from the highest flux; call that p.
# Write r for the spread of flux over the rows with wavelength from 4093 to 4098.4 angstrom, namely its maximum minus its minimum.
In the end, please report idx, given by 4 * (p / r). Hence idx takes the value 2.2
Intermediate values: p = 9.3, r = 17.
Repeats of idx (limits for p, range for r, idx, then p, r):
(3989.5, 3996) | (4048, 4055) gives 5.4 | 11.1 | 8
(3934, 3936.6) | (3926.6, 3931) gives 1.2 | 6.1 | 20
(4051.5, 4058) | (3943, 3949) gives 3.0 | 9.0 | 12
